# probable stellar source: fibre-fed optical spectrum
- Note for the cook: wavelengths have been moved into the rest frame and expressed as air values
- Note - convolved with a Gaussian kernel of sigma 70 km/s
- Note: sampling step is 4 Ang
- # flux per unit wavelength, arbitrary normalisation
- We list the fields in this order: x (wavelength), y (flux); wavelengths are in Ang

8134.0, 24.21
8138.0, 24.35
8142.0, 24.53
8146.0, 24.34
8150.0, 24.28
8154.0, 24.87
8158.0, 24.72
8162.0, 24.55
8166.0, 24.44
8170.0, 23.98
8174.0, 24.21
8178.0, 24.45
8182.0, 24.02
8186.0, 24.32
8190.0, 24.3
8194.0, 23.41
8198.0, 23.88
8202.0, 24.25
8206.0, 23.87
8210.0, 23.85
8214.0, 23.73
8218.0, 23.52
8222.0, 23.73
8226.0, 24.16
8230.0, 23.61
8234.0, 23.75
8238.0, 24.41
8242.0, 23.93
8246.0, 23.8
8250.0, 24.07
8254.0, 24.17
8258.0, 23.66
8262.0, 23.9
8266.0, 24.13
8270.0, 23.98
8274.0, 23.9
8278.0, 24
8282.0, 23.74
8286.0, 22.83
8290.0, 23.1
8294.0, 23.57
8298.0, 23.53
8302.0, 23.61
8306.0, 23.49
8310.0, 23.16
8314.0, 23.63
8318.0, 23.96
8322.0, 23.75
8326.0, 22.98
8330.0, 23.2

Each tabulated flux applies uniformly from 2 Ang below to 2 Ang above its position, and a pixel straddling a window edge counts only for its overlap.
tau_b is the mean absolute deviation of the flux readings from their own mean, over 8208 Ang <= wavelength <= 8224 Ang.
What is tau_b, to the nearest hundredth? 0.09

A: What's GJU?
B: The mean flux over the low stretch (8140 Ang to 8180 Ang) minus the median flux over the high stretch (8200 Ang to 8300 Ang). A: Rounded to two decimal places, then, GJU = 0.59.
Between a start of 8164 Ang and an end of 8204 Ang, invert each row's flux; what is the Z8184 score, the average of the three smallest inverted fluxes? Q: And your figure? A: 0.0410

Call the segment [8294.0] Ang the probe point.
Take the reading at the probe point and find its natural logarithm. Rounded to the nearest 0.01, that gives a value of 3.16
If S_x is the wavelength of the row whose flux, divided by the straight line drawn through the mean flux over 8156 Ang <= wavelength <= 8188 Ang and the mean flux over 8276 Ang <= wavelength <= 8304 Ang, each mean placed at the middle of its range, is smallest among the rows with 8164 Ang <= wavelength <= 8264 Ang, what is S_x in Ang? 8194.0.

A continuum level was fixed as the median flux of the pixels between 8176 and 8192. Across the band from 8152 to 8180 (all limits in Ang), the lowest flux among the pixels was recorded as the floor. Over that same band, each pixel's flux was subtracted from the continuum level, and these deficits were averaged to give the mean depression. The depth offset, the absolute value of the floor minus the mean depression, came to 24.1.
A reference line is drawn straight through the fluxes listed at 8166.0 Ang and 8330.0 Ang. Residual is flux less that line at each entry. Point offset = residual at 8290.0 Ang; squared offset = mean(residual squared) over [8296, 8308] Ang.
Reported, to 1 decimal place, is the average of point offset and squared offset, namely -0.2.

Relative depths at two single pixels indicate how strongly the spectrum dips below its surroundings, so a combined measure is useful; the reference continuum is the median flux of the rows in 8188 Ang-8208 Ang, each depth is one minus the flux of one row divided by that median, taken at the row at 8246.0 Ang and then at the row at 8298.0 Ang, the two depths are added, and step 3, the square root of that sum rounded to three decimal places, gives 0.134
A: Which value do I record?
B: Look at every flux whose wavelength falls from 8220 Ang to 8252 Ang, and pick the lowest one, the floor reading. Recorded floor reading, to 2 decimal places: 23.61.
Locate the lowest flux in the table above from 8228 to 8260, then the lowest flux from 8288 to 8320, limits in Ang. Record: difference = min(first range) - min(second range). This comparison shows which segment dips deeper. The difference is 0.5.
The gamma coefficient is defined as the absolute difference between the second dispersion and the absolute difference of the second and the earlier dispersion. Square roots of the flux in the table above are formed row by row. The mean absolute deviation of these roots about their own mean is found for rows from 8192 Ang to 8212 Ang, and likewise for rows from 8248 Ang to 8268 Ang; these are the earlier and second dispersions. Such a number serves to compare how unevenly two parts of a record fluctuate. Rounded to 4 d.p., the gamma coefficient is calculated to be 0.0155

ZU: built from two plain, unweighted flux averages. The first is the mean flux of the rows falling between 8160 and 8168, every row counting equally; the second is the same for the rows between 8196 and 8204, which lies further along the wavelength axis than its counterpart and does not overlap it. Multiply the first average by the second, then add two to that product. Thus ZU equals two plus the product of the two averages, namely 591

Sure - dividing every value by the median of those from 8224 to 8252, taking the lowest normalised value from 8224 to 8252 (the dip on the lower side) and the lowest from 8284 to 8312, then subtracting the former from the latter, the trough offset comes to -0.033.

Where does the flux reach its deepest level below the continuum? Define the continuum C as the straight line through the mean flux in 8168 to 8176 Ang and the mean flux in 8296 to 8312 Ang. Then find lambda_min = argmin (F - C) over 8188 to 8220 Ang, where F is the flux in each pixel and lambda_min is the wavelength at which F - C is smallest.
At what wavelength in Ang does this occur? 8194.0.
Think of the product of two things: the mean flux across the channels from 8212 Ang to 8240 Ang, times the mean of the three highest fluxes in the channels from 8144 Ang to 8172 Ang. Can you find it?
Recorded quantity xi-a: 589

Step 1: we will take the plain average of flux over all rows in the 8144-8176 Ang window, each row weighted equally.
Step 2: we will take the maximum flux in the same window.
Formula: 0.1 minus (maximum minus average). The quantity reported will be -0.346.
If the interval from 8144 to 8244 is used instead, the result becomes -0.667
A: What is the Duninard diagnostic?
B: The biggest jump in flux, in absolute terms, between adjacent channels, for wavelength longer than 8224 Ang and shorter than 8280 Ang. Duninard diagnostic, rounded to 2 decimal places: 0.66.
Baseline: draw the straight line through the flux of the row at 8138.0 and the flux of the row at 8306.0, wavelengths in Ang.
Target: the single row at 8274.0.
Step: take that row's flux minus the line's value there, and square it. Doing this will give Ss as 0.061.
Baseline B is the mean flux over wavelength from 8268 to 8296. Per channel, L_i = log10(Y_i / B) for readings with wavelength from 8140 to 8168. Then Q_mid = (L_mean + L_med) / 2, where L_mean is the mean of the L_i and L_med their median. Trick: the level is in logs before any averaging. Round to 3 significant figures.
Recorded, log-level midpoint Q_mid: 0.0170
